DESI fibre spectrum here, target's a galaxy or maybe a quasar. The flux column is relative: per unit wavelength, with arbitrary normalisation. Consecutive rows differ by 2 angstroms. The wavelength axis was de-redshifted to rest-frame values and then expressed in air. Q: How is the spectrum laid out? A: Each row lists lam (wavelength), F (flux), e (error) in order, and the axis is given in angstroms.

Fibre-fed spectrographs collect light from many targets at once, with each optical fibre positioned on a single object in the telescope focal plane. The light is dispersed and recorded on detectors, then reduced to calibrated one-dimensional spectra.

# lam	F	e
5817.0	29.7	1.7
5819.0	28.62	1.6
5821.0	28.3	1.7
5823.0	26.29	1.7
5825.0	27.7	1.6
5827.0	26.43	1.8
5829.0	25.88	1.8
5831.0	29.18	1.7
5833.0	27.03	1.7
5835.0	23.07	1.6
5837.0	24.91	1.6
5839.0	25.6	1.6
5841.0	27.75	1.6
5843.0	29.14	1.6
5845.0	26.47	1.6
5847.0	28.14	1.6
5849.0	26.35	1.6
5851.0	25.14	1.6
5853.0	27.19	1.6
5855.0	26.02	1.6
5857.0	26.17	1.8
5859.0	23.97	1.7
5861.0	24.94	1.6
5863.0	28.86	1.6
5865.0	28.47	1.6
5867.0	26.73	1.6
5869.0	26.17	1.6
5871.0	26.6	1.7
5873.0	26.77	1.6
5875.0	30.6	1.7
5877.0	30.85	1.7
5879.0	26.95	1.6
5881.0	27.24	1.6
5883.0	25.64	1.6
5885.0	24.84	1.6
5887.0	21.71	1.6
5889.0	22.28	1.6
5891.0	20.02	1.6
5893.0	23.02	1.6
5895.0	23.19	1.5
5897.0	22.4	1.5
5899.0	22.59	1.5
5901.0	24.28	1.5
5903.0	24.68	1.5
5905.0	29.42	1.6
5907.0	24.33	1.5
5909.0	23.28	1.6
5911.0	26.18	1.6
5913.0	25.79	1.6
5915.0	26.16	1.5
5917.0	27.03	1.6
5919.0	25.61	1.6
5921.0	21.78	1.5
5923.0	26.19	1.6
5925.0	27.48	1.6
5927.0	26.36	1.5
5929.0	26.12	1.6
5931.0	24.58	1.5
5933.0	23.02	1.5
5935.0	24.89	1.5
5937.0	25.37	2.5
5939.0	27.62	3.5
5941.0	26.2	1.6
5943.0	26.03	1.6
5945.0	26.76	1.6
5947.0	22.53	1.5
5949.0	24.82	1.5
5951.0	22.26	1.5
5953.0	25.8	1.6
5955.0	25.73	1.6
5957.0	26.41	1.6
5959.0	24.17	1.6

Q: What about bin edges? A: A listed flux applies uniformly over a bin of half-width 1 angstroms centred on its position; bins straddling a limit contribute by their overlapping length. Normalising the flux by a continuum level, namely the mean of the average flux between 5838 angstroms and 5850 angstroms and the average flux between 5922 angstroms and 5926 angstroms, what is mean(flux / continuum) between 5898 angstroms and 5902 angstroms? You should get 0.87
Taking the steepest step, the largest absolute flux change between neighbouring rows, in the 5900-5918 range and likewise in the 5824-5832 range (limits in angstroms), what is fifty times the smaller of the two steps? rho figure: 165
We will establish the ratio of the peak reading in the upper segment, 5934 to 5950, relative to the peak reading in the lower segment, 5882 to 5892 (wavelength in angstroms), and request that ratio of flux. 1.08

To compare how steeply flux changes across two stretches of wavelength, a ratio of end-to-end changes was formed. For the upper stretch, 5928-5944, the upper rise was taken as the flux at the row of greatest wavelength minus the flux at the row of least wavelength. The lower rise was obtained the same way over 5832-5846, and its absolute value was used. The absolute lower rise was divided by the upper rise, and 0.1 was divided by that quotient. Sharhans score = -0.02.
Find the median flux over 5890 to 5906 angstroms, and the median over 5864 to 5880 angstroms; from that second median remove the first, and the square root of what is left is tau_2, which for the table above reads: 1.9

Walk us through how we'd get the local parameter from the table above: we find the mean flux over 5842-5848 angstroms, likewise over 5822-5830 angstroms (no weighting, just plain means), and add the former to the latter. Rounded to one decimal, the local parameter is 54.5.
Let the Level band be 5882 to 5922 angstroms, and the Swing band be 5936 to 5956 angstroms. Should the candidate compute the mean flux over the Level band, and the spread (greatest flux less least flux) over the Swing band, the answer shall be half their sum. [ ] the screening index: 14.8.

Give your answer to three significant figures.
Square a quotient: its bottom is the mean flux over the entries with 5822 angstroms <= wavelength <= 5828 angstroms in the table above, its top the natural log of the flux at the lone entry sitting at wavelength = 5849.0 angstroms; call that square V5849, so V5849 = 0.0149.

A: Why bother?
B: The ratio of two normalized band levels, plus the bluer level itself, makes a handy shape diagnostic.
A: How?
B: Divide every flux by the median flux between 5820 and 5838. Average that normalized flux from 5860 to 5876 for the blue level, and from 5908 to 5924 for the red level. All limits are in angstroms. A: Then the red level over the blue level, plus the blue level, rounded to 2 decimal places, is 1.96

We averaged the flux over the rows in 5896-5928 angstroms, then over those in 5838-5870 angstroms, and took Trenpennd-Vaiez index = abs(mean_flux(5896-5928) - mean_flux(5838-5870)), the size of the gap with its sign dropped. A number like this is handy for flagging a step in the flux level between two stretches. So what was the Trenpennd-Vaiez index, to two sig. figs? 1.5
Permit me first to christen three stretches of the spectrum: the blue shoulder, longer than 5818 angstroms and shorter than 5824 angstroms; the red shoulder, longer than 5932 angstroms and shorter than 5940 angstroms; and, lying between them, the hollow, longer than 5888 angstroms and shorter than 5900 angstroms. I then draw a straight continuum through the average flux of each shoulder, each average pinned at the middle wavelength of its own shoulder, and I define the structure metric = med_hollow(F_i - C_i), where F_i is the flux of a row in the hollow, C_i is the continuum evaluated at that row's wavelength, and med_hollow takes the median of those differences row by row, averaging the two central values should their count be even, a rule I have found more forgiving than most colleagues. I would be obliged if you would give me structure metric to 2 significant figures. -3.6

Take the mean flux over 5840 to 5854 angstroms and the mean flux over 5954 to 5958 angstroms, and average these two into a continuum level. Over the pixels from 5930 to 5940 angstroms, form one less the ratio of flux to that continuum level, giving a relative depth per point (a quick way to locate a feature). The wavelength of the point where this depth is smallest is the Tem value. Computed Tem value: 5939.0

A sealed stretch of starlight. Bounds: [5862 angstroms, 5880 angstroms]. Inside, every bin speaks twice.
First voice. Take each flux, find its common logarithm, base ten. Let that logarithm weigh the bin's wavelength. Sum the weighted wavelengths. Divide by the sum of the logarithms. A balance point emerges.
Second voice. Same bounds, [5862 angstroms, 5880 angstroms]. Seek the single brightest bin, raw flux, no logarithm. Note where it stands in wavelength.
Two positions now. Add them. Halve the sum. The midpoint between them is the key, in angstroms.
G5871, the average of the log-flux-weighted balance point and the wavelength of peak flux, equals 5874.0 angstroms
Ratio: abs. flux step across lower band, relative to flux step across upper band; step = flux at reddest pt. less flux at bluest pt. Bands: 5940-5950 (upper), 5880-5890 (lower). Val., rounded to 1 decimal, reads -3.6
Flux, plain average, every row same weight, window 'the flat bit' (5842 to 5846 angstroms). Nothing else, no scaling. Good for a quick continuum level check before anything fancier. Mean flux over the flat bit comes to 27.8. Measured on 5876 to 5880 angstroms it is 28.9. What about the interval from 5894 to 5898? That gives 22.8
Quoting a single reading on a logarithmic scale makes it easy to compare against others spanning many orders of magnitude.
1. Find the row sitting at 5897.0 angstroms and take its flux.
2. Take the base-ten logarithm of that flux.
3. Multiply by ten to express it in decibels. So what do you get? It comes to 13.5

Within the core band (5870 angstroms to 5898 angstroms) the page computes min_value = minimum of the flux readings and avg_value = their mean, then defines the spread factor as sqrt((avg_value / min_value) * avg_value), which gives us 5.62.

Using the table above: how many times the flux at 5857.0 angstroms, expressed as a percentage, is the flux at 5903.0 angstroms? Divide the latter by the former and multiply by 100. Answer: 94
